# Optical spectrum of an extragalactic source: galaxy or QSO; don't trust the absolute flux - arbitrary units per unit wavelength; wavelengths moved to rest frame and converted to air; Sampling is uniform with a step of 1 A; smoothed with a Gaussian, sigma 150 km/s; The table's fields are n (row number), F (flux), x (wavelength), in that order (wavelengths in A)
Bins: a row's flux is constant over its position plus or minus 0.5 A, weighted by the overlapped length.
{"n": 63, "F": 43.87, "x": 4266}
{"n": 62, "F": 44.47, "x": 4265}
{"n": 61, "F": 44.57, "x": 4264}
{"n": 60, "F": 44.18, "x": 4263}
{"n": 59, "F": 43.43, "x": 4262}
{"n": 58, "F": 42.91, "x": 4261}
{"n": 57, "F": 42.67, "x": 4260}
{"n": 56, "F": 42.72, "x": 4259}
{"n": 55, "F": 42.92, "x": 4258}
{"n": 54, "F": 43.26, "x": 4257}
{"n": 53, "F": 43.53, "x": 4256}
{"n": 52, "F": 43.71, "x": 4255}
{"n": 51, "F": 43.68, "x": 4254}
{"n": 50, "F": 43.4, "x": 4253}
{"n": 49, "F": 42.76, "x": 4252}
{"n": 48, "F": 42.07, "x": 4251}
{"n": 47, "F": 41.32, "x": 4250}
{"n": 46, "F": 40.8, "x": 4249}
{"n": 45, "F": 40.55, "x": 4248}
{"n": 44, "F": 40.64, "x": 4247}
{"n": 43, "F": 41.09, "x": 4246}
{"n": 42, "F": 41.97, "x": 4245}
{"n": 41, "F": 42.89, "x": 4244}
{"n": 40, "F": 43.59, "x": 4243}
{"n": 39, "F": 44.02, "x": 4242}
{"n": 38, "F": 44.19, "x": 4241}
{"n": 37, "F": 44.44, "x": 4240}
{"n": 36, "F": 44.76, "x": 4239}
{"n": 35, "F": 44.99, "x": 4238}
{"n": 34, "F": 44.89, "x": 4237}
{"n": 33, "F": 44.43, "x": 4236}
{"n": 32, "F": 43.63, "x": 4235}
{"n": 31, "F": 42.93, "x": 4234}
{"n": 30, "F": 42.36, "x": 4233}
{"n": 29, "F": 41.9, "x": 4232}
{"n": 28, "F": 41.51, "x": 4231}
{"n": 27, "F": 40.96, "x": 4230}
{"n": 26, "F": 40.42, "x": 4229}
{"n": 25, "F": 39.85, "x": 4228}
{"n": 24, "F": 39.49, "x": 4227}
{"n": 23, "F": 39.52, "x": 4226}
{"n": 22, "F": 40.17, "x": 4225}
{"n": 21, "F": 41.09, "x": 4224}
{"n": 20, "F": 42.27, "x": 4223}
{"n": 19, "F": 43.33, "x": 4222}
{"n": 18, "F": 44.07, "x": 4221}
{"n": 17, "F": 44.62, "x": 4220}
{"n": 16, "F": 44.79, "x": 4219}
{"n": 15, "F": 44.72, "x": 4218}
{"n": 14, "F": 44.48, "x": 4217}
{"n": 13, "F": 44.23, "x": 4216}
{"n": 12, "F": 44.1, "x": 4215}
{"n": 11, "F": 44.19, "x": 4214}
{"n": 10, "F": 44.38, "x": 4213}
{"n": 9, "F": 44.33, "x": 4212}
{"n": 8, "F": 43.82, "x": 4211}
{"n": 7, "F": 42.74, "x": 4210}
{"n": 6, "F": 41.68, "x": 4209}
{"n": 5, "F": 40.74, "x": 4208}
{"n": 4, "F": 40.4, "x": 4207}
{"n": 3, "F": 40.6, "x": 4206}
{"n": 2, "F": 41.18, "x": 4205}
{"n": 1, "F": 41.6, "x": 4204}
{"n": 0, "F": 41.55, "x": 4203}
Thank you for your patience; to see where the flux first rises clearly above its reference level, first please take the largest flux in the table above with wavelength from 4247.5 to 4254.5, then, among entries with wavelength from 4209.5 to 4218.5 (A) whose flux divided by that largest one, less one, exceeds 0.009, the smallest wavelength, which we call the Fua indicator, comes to 4212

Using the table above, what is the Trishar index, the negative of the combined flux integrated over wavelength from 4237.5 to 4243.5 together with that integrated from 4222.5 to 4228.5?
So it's -508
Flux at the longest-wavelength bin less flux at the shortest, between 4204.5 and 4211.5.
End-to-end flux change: 2.6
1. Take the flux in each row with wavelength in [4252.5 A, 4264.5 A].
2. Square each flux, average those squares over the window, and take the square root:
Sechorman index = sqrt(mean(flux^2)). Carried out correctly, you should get 43.4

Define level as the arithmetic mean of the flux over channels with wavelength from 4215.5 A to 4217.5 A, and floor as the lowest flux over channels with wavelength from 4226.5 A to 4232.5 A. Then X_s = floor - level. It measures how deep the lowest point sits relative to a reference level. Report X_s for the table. -4.9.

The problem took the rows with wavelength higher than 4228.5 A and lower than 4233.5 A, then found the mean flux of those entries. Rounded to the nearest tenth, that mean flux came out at 41.4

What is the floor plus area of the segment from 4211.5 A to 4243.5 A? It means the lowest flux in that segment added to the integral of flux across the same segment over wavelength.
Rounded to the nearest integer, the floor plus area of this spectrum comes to 1418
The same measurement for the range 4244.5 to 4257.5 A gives 589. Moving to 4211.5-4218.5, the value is 355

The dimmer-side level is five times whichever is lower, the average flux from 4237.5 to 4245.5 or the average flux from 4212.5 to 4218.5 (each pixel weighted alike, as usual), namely 219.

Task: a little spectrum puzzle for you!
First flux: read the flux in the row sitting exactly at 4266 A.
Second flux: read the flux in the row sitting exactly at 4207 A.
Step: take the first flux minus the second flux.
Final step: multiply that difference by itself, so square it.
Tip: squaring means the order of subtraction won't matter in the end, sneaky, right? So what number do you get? 12.0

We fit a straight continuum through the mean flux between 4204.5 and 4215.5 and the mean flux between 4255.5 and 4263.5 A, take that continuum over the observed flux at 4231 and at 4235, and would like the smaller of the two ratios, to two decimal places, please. 0.98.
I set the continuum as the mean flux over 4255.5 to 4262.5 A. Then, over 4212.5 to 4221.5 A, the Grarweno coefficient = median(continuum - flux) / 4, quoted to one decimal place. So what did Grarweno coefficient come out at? -0.3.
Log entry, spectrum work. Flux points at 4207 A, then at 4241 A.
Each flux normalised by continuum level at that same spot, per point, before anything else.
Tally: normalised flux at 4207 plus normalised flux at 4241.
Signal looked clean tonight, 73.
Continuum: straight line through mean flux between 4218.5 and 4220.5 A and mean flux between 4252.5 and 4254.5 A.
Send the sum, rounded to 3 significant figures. 1.90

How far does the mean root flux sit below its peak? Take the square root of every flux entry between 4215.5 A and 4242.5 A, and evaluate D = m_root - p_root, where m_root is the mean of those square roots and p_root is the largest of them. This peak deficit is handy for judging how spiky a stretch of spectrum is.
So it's -0.16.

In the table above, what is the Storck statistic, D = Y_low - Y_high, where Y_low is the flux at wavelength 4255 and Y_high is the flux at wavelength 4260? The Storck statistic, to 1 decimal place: 1.0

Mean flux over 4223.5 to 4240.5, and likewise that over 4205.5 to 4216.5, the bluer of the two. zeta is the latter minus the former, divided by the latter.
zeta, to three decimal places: 0.015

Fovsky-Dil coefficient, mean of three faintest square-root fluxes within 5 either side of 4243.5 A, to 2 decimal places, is 6.38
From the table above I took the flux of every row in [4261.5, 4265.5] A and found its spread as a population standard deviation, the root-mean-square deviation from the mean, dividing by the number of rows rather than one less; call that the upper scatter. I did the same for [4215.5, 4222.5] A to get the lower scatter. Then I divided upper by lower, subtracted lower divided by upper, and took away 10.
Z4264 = -10.1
